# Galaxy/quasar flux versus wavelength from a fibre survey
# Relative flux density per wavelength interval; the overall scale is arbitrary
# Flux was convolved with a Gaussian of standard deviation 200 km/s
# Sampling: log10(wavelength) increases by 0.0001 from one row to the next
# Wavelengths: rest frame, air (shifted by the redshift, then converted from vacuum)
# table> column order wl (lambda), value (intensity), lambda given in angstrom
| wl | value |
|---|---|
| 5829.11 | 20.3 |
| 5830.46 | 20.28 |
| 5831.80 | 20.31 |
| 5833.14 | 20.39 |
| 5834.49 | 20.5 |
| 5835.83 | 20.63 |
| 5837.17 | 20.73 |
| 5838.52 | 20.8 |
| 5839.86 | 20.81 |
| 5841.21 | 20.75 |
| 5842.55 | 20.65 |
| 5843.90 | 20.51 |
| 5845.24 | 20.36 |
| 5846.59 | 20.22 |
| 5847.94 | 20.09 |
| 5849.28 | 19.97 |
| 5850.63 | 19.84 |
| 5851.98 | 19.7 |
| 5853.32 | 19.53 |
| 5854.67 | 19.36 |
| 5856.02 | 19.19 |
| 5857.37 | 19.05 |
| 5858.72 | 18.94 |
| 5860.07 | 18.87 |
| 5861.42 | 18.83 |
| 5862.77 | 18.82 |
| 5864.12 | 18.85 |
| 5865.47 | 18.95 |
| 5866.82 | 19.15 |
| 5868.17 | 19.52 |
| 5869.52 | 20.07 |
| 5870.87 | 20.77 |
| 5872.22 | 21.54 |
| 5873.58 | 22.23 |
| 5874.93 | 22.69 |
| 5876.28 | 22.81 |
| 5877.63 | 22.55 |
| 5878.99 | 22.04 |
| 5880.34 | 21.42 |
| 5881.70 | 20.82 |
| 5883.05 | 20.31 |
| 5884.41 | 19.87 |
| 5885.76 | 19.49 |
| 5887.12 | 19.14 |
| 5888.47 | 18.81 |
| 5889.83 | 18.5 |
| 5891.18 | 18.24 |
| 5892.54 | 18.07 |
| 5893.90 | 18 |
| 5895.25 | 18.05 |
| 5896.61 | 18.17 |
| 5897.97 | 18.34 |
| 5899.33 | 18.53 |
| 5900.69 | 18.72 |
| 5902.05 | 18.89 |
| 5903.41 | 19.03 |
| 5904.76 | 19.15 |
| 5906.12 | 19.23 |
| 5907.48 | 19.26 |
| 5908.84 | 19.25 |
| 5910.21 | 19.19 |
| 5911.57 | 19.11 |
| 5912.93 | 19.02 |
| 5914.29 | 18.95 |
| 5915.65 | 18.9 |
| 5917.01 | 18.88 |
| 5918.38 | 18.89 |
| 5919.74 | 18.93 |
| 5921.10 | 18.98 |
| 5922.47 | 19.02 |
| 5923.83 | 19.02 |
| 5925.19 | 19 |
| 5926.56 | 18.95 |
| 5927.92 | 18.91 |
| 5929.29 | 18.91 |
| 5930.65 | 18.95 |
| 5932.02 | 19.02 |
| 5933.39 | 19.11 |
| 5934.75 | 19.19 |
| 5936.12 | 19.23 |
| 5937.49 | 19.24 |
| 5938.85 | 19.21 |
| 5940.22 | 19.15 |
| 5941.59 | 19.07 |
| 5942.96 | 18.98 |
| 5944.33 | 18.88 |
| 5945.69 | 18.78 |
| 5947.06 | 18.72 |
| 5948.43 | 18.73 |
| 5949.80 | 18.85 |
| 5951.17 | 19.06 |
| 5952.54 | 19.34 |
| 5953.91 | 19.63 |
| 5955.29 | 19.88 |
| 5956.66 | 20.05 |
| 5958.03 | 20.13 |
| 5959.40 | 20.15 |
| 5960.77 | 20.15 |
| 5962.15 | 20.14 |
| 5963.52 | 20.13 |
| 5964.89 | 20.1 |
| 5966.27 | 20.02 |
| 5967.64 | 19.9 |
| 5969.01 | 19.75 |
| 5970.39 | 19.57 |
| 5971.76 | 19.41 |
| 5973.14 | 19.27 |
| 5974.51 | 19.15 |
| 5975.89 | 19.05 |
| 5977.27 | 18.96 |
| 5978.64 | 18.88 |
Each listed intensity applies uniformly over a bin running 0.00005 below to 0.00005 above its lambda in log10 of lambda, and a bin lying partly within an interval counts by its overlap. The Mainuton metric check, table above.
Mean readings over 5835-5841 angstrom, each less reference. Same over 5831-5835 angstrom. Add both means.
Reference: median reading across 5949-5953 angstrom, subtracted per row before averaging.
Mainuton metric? 3.0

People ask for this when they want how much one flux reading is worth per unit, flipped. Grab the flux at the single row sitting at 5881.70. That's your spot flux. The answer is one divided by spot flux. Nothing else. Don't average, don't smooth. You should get 0.0480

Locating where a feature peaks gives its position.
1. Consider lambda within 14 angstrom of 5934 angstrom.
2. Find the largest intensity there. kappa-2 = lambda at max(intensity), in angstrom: 5937.49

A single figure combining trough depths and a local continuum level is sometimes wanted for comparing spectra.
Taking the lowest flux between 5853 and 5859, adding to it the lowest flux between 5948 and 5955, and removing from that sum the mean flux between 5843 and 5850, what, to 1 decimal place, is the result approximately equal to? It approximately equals 17.4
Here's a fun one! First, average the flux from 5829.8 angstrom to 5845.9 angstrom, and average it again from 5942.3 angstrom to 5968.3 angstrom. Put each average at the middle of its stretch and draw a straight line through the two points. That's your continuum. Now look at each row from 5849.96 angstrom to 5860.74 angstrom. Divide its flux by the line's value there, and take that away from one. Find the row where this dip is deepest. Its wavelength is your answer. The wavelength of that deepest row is 5860.07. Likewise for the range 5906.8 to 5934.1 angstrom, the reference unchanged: 5917.01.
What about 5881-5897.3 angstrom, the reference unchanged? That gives 5893.90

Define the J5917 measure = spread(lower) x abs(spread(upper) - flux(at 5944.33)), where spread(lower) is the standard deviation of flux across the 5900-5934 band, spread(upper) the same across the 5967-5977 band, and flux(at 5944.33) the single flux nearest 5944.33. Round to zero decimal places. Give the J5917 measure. 2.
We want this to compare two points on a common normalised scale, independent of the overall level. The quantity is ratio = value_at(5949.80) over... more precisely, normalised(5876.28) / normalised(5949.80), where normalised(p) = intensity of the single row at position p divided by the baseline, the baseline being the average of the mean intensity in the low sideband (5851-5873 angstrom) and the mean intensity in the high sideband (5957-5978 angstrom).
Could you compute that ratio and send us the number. 1.21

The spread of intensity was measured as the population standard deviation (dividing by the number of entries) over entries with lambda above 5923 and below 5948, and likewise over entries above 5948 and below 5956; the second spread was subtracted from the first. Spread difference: -0.26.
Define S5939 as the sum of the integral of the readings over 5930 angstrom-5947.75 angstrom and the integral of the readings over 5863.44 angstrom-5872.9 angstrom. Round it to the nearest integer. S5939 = 526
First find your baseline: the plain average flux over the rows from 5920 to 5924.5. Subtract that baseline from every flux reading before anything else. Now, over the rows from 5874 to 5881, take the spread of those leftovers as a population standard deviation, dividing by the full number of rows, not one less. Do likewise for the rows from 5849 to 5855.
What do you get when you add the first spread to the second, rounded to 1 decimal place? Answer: 0.7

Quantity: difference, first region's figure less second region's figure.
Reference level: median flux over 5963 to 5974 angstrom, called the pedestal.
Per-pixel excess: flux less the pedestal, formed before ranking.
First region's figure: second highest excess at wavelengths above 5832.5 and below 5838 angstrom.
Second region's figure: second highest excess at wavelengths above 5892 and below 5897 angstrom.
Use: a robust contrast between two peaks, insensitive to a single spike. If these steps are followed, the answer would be 2.6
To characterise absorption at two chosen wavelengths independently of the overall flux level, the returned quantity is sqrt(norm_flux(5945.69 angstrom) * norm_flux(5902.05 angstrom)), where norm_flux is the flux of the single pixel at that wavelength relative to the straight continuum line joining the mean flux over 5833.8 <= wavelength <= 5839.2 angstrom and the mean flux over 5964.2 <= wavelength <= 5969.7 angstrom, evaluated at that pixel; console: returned 0.93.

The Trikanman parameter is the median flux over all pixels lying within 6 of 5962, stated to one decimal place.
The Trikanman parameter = 20.1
